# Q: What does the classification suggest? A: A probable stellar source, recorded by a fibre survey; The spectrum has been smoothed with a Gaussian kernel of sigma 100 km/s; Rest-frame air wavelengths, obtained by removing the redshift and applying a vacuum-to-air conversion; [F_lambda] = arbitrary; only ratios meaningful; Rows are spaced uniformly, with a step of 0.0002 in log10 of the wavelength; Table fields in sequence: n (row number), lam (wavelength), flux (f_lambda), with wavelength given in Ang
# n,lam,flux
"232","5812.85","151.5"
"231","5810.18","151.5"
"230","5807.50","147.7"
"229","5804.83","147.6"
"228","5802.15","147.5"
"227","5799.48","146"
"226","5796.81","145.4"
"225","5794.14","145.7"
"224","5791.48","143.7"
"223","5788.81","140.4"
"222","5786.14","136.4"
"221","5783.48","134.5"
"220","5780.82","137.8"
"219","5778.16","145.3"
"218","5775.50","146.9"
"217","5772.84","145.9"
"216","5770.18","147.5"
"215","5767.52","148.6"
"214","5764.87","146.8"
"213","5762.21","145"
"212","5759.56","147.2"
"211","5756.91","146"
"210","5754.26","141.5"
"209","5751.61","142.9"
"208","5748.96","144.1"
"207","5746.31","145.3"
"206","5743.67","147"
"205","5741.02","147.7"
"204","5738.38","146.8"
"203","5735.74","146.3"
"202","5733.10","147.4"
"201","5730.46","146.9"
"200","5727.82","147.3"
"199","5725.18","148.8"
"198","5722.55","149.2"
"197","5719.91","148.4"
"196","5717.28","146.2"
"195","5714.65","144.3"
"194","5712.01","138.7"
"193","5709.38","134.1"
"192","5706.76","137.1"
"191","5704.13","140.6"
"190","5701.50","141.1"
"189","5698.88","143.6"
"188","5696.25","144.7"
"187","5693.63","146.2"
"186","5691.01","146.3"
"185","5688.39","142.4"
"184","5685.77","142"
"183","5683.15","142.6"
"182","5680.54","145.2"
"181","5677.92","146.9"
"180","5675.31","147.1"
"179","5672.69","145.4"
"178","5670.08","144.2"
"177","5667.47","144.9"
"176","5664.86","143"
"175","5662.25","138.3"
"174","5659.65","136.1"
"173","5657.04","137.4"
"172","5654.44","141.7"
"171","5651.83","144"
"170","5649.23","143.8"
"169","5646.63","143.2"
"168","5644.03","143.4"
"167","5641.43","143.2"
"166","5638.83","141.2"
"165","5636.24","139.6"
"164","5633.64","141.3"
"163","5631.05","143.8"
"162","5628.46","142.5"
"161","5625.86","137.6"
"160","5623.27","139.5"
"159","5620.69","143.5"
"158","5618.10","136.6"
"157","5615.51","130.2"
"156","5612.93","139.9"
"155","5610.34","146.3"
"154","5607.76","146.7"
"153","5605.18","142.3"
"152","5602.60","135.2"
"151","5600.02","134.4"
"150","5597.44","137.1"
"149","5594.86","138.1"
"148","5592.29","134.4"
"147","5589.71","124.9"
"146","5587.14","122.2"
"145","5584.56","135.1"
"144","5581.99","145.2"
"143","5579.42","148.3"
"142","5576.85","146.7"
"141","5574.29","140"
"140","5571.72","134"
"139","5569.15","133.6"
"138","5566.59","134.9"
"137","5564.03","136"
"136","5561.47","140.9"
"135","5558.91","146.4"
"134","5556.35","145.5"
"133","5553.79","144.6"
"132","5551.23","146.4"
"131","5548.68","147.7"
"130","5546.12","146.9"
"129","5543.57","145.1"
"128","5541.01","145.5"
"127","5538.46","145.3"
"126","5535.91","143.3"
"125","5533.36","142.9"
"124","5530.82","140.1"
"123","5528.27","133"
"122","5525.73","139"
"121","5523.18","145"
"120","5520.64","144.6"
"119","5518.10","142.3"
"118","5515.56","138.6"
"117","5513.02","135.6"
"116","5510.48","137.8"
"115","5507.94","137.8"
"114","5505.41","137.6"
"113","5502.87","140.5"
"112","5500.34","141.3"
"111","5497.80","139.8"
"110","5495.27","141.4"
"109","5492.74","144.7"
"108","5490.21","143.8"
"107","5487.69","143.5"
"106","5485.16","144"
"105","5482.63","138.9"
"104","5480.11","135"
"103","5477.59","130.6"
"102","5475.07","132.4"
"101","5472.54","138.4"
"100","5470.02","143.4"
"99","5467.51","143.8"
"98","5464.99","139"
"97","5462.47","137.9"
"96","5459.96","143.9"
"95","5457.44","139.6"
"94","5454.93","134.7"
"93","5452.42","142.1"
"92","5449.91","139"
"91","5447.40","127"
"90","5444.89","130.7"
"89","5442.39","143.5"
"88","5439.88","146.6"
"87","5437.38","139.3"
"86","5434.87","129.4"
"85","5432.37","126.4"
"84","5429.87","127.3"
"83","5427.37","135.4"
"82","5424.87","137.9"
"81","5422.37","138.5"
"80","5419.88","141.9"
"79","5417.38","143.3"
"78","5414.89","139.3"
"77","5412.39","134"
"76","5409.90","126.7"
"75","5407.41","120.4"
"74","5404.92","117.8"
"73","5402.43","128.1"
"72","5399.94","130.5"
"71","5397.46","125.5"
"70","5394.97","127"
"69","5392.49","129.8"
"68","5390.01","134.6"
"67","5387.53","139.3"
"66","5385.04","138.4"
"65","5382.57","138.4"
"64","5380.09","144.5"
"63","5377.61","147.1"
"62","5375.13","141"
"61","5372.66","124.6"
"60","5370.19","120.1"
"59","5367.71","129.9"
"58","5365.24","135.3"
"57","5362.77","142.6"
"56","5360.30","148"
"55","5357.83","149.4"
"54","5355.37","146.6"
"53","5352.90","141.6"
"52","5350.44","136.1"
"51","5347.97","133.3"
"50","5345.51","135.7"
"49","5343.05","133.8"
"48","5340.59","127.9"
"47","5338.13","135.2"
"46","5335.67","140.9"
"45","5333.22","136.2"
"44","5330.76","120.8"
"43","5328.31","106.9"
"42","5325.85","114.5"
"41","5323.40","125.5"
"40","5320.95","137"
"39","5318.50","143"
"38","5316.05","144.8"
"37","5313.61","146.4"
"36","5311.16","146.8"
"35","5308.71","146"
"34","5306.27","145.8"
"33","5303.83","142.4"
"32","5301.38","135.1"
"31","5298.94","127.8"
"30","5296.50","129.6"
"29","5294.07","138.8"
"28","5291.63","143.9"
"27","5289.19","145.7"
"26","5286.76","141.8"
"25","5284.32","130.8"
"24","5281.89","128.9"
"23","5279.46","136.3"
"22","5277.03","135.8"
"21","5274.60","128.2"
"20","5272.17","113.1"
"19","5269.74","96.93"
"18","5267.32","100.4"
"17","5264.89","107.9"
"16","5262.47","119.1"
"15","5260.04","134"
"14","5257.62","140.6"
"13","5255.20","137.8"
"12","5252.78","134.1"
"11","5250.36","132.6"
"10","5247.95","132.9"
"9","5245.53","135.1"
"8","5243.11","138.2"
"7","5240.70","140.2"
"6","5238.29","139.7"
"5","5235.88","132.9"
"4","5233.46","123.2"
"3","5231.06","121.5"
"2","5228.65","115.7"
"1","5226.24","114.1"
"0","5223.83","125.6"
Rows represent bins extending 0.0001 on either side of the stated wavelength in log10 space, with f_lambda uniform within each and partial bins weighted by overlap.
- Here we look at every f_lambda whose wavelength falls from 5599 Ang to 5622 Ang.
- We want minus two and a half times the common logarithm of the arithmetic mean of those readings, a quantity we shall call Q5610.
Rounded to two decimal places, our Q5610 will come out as -5.36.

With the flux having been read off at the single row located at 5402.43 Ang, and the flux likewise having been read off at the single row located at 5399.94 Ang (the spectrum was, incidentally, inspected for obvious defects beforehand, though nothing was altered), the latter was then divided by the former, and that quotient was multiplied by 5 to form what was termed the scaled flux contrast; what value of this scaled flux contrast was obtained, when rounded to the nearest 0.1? 5.1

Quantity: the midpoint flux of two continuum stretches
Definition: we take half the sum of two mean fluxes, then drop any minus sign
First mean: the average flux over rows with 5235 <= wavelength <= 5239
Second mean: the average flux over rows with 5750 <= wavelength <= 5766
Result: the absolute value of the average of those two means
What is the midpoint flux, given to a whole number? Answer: 141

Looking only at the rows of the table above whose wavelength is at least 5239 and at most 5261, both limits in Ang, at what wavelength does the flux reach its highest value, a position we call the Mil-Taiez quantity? 5257.62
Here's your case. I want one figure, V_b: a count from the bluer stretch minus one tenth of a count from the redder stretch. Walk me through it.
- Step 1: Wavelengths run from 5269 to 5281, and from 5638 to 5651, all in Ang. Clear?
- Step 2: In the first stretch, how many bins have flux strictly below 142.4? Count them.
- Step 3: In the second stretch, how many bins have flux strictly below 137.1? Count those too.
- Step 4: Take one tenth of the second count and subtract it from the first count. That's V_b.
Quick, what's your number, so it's 5.0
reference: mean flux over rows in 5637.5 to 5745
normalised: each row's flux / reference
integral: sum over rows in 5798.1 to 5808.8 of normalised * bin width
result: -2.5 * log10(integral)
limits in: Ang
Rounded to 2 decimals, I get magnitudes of -2.60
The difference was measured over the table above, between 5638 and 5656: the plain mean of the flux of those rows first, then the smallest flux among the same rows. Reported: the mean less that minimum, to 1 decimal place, 1.7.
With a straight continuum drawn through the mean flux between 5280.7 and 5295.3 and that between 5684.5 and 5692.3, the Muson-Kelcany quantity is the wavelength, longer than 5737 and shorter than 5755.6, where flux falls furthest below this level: 5754.26 Ang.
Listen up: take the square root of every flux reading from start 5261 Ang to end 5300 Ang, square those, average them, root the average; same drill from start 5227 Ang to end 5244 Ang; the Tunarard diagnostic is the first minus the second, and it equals -0.16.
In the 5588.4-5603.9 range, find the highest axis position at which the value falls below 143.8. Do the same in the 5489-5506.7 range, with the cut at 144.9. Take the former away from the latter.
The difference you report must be -97.2 Ang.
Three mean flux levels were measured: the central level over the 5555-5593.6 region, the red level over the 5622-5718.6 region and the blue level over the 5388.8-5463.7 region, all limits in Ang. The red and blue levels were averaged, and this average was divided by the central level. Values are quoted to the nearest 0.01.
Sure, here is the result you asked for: 1.00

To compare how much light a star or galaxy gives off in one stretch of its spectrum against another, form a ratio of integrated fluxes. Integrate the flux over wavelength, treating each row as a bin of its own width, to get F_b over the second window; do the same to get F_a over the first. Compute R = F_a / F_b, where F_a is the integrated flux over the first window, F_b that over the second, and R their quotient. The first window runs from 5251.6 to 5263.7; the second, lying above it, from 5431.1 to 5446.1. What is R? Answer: 0.8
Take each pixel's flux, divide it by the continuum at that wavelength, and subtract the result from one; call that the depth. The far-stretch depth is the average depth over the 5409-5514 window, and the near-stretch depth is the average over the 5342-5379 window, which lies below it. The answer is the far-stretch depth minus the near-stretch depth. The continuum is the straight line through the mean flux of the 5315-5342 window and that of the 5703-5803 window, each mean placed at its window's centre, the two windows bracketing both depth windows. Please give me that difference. 0.024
